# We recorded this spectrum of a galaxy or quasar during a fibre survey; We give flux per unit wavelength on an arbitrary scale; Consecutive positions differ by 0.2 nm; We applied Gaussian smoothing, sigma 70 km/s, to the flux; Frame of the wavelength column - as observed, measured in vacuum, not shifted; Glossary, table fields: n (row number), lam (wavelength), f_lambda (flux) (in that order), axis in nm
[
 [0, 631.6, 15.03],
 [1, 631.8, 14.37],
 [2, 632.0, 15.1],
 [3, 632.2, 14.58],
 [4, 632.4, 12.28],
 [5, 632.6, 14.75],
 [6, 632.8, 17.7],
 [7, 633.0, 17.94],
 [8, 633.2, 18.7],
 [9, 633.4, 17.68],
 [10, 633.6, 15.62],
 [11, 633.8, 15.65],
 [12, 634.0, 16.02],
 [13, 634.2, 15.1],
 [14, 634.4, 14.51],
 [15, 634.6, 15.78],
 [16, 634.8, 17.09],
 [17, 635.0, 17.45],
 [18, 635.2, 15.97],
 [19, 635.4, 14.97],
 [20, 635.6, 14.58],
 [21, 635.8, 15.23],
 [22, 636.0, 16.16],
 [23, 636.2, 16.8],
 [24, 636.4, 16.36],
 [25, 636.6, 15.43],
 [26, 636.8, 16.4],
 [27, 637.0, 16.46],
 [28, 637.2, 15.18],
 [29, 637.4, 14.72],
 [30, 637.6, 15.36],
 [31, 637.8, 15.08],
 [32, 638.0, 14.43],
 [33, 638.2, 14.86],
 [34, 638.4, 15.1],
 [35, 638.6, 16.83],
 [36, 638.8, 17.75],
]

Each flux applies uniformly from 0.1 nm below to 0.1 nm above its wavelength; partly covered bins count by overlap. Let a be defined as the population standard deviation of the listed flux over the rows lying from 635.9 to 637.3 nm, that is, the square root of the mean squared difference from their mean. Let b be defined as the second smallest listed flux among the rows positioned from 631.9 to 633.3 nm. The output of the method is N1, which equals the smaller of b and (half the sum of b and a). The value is 7.6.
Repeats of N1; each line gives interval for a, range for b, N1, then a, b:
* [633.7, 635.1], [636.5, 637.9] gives 8.0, 0.96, 15.08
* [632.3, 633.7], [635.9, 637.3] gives 8.8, 2.11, 15.43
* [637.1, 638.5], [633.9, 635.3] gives 7.7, 0.29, 15.1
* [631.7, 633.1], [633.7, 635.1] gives 8.5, 1.83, 15.1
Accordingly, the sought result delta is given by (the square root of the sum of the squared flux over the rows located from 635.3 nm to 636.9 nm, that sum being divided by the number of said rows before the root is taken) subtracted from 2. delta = -13.8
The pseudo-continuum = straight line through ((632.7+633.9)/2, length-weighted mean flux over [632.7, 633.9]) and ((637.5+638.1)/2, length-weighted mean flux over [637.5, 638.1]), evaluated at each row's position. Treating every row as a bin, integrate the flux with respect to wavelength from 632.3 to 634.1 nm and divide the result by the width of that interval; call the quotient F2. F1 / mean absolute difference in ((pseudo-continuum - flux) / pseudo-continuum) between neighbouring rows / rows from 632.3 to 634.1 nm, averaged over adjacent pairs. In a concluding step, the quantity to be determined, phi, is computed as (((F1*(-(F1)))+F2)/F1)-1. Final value 219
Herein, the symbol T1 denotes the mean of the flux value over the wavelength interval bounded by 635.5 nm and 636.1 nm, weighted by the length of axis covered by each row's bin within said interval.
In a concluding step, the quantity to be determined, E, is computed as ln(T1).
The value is 2.73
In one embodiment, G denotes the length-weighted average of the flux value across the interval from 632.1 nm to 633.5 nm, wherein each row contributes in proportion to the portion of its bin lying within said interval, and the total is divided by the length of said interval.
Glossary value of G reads 16.2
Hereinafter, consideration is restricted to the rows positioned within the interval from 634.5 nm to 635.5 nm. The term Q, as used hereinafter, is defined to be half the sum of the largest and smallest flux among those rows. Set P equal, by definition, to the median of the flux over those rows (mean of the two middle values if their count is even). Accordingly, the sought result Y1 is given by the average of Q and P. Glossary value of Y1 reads 16.1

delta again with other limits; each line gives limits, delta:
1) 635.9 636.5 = -14.4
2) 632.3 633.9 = -14.4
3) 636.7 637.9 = -13.5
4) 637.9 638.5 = -12.8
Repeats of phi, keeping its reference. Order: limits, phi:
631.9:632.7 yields 143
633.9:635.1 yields 290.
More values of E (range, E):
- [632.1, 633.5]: 2.79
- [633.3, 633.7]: 2.81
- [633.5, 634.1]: 2.76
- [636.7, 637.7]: 2.75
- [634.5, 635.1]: 2.82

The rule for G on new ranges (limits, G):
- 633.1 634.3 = 16.5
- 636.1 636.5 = 16.6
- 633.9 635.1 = 16.0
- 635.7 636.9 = 16.1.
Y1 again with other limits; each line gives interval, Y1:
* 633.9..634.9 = 15.8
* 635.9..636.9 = 16.2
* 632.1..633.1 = 14.9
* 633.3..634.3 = 16.0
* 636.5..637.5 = 15.5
